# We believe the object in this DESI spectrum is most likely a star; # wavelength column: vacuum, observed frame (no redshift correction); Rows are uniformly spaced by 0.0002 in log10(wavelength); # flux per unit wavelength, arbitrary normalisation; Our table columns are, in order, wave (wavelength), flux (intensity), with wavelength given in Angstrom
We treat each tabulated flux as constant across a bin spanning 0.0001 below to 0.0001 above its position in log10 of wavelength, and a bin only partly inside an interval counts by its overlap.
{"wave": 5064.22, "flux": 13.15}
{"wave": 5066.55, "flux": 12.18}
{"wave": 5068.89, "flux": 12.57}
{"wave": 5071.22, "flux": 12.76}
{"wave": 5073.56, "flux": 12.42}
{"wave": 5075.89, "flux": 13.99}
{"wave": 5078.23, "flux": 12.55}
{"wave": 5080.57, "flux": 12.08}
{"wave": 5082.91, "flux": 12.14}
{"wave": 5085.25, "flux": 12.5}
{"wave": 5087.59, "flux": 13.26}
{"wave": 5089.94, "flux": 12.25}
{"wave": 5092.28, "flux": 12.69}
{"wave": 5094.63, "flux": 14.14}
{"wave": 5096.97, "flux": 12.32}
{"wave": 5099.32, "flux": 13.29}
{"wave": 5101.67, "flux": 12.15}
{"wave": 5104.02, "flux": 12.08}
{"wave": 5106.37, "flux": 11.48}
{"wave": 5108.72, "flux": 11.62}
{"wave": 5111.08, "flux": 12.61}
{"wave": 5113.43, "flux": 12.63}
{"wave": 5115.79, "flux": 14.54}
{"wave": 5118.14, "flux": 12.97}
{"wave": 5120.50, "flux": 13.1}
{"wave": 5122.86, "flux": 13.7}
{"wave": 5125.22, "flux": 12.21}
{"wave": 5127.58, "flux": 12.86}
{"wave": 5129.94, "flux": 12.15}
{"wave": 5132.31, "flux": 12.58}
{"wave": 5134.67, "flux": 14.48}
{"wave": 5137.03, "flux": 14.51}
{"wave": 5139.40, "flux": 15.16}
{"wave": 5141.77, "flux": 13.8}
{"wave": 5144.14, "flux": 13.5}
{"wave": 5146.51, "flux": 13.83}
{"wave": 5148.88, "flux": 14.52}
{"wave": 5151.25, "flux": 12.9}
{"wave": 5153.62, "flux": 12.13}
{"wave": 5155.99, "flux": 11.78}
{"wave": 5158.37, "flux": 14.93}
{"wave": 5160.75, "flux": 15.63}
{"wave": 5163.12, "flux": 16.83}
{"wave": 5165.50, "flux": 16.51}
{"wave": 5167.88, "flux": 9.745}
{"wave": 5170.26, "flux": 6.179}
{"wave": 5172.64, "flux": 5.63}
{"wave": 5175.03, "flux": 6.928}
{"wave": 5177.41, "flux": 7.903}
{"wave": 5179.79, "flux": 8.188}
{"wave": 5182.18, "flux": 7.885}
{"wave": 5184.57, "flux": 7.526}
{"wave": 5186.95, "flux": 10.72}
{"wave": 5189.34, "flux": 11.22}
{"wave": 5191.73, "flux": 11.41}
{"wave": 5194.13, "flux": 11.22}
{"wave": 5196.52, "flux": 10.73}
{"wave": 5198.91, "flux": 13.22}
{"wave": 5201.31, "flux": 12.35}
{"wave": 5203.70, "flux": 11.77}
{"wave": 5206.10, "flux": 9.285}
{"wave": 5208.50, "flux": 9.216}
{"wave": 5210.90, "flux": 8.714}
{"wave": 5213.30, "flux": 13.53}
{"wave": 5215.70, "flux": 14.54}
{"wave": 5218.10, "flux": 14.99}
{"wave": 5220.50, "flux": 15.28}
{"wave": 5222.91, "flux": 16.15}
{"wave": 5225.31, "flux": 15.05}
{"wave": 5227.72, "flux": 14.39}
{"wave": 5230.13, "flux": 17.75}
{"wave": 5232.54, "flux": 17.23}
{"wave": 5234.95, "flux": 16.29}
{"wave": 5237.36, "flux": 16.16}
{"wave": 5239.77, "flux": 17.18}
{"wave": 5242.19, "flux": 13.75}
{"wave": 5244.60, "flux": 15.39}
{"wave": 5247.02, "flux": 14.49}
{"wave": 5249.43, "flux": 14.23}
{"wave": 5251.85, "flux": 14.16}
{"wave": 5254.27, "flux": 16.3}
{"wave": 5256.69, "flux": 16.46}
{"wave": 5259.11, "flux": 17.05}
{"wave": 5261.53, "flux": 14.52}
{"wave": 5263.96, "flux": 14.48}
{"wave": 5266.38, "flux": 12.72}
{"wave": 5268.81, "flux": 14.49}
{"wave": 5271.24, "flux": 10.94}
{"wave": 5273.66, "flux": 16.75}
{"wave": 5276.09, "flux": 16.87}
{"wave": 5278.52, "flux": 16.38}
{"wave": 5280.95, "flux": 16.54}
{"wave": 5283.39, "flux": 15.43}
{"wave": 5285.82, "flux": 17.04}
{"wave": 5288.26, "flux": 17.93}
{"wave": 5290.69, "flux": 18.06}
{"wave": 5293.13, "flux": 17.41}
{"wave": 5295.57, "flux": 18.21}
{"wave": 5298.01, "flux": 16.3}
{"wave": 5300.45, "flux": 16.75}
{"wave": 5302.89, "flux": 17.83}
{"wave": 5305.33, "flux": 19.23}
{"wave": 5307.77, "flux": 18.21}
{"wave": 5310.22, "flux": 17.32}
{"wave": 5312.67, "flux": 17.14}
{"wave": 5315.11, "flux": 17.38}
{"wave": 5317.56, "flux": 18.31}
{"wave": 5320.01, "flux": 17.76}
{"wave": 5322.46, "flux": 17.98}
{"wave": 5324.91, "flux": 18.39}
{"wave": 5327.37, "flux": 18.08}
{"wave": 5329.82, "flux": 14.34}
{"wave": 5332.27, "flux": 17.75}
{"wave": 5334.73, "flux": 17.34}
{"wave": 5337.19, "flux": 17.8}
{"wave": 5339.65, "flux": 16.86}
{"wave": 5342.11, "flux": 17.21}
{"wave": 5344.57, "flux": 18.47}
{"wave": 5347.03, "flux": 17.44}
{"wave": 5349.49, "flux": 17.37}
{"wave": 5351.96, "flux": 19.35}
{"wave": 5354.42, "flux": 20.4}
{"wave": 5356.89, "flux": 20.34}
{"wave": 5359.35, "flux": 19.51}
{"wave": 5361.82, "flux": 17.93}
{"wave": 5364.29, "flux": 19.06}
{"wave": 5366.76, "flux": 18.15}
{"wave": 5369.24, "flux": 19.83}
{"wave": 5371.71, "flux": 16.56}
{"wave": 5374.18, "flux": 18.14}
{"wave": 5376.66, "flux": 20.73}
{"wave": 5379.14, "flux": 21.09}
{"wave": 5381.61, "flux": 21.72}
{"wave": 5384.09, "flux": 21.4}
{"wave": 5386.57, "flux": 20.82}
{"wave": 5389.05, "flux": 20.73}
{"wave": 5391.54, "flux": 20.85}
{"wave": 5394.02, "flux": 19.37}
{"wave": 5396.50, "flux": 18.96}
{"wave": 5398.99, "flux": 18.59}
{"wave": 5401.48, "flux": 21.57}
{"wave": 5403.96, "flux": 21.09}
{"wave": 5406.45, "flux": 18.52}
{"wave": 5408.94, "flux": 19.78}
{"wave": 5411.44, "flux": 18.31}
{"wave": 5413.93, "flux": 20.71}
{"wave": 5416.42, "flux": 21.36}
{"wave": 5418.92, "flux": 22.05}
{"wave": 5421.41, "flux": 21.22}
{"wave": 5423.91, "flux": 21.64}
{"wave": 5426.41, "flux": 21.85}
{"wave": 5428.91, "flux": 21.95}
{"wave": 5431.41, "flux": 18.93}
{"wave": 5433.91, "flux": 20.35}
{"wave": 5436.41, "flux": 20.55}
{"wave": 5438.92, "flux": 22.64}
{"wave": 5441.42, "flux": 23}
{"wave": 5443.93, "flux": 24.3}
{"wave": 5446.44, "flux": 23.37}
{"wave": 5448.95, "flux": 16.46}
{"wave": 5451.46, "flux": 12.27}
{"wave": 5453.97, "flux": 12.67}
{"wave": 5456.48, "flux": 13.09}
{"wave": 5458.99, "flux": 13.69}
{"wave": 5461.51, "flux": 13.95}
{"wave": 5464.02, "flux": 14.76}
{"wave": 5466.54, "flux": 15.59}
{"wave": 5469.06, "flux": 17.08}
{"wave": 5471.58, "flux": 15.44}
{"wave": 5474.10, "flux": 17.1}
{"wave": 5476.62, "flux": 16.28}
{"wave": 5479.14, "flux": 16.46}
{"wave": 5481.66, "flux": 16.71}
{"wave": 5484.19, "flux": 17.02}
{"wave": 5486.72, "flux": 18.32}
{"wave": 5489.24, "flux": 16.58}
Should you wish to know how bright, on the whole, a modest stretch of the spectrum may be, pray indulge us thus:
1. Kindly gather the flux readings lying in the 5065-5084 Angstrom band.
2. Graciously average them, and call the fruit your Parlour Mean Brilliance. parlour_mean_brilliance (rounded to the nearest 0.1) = 12.6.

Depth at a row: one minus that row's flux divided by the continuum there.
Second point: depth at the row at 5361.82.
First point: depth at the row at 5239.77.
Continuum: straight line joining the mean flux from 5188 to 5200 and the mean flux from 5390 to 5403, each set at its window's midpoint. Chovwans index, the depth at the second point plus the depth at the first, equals -0.25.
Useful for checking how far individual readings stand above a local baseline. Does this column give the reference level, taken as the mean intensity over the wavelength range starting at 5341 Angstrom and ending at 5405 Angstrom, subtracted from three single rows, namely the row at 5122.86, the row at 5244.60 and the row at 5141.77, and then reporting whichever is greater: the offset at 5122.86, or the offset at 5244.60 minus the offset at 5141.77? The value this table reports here 1.6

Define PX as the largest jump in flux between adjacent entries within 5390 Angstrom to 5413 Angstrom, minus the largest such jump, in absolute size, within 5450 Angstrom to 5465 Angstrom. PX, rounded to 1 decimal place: 2.2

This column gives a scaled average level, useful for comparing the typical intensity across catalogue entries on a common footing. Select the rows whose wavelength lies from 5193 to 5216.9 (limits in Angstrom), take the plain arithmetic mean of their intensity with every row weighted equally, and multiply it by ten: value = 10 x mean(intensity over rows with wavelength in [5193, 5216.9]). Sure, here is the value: 115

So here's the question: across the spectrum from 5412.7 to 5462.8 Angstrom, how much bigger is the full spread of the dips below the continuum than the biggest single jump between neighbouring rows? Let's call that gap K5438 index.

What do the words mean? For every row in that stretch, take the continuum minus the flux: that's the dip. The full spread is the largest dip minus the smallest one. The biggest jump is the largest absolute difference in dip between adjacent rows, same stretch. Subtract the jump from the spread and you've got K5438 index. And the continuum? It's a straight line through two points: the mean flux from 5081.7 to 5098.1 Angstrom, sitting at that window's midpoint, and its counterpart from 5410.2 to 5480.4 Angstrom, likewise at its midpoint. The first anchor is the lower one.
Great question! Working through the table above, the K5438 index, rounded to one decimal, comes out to 5.2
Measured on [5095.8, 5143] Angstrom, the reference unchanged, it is 1.3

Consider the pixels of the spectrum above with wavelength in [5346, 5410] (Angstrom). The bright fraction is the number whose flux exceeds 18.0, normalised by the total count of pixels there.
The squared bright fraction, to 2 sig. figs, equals 0.72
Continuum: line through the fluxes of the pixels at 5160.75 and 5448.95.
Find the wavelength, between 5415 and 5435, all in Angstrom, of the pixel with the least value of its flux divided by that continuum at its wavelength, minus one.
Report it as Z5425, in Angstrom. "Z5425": 5431.41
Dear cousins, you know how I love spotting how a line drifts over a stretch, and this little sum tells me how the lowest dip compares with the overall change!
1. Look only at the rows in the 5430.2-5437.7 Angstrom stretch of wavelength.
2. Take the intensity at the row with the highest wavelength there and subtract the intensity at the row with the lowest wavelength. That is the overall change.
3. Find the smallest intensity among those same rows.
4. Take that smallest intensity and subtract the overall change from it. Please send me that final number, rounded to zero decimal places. 17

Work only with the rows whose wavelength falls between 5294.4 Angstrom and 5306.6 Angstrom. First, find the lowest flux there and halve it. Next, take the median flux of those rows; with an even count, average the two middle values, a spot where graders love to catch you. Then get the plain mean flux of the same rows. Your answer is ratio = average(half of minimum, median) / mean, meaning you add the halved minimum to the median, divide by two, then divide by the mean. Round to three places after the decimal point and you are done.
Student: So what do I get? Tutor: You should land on 0.735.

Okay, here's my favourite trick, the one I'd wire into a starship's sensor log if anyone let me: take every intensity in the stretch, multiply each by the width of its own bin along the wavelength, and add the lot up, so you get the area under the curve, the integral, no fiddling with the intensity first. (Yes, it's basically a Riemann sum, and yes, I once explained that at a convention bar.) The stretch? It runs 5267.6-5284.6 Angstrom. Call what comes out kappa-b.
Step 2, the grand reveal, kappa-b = 261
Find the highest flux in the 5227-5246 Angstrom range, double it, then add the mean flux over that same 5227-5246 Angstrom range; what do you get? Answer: 52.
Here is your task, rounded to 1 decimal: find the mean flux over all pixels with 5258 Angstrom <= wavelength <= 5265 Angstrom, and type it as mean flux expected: 15.3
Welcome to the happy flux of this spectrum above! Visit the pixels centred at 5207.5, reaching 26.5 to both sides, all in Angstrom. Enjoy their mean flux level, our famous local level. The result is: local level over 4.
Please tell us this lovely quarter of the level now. 3.1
